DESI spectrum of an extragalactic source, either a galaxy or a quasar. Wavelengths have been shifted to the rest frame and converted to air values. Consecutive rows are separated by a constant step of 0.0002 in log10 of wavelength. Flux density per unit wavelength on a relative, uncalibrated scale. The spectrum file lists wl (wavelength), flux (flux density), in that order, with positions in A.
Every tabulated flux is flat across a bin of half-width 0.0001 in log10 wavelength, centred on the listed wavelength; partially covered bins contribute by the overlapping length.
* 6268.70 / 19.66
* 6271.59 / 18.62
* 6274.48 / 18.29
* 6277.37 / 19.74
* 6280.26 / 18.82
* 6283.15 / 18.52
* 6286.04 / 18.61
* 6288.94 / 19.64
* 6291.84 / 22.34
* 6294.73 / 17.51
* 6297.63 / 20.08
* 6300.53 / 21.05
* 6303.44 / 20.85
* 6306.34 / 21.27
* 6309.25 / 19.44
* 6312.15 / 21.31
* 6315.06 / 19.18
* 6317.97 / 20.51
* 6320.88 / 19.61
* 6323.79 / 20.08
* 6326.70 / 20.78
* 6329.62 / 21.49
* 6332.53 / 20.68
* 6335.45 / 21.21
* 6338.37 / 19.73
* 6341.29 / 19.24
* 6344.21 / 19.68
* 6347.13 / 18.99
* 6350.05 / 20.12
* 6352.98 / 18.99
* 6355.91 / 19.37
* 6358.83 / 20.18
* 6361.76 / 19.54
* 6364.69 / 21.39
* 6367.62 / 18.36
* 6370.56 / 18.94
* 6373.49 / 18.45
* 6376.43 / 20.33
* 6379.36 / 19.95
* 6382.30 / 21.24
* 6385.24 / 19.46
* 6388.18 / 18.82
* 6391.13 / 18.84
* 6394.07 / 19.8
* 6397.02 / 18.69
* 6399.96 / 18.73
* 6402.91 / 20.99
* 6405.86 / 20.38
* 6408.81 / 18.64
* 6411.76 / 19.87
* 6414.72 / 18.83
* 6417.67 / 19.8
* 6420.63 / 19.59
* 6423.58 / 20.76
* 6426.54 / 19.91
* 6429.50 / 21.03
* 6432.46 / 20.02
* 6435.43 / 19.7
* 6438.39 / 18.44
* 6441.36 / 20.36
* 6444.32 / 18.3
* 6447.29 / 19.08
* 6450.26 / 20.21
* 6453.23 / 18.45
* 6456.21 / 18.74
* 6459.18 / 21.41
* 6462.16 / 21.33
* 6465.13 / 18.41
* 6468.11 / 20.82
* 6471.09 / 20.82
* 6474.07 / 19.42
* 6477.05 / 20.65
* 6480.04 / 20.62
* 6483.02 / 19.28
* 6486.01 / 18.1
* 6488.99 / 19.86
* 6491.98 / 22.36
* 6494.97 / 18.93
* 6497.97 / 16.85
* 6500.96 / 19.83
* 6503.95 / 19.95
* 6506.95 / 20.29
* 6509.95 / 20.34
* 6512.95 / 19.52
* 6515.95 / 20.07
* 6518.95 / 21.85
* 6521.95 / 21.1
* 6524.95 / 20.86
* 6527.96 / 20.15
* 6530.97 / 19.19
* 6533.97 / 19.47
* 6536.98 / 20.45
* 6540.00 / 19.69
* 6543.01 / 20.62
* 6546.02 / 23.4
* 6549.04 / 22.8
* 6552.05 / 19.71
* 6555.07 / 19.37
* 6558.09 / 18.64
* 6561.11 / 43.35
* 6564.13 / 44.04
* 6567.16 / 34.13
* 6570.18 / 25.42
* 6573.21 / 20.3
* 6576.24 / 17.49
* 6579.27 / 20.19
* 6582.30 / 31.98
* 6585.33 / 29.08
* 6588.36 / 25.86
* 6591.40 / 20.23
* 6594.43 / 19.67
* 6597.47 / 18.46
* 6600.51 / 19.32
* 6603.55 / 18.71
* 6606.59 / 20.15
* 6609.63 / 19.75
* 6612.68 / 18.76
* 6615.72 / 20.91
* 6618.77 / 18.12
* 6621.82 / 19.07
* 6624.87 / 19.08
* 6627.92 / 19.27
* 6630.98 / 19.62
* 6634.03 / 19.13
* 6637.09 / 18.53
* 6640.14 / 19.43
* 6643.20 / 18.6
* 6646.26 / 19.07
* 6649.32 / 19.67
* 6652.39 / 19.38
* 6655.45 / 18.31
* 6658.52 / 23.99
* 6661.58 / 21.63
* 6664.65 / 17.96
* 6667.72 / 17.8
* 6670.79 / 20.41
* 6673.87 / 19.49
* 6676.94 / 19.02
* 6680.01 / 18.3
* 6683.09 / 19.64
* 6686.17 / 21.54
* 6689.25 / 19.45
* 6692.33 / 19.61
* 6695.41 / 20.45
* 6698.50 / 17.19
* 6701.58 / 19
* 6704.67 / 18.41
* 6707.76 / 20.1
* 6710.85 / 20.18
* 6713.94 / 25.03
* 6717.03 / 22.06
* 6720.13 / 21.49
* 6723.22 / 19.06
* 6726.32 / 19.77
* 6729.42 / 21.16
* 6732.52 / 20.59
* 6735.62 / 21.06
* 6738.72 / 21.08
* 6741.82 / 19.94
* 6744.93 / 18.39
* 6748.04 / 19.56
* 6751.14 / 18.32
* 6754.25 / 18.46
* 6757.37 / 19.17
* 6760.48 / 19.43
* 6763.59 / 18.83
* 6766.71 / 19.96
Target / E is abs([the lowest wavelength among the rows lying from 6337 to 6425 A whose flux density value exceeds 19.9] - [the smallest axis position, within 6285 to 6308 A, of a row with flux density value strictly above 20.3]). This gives 58.2 A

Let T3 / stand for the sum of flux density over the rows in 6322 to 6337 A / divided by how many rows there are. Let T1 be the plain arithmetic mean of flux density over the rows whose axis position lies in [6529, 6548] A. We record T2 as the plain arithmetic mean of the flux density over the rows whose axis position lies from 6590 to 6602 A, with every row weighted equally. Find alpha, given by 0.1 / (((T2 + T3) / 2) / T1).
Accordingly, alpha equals 0.102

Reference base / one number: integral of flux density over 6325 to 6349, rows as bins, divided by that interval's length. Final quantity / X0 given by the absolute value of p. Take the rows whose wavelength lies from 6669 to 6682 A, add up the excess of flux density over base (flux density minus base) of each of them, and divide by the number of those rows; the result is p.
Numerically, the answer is 0.92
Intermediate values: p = -0.92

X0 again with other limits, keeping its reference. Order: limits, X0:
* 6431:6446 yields 0.86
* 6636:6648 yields 1.32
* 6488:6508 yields 0.50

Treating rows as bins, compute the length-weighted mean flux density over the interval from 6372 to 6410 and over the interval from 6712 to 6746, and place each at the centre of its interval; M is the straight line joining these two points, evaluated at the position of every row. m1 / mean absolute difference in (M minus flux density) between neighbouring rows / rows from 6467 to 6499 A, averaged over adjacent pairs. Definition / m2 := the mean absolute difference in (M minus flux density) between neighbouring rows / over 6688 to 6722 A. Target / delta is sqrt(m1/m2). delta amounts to 0.9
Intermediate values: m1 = 1.5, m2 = 1.7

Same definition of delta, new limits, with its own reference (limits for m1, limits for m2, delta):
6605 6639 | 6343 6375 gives 0.9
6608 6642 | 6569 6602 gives 0.5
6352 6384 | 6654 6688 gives 0.8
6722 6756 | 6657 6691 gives 0.7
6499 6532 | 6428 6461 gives 0.7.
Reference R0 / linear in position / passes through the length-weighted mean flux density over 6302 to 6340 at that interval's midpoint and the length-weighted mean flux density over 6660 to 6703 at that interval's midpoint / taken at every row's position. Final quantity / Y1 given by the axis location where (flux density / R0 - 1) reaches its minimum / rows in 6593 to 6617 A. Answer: 6597.47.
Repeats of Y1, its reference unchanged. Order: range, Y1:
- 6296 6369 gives 6367.62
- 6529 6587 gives 6576.24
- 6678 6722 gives 6698.50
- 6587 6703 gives 6698.50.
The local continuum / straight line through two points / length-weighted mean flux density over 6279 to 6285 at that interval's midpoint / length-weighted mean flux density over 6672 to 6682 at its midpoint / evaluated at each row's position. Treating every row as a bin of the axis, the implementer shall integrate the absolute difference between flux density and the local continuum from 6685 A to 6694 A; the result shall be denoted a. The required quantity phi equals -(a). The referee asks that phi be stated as -10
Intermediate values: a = 10.1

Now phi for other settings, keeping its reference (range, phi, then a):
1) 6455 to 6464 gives -15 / 15.5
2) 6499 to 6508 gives -11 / 10.7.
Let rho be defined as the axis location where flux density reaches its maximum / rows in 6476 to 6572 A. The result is 6564.13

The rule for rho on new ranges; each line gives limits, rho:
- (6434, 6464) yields 6459.18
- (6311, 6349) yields 6329.62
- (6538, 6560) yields 6546.02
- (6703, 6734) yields 6713.94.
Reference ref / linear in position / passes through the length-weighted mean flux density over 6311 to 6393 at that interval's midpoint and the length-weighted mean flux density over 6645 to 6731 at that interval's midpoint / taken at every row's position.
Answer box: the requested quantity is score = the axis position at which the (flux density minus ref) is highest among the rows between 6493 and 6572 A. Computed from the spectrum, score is 6564.13 A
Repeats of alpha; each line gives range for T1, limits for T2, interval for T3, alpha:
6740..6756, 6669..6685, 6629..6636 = 0.098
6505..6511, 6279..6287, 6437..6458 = 0.108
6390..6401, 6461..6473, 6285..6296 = 0.095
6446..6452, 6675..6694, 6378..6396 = 0.100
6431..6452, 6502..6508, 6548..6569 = 0.079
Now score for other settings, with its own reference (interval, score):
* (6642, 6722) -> 6713.94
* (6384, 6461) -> 6459.18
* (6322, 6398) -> 6329.62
